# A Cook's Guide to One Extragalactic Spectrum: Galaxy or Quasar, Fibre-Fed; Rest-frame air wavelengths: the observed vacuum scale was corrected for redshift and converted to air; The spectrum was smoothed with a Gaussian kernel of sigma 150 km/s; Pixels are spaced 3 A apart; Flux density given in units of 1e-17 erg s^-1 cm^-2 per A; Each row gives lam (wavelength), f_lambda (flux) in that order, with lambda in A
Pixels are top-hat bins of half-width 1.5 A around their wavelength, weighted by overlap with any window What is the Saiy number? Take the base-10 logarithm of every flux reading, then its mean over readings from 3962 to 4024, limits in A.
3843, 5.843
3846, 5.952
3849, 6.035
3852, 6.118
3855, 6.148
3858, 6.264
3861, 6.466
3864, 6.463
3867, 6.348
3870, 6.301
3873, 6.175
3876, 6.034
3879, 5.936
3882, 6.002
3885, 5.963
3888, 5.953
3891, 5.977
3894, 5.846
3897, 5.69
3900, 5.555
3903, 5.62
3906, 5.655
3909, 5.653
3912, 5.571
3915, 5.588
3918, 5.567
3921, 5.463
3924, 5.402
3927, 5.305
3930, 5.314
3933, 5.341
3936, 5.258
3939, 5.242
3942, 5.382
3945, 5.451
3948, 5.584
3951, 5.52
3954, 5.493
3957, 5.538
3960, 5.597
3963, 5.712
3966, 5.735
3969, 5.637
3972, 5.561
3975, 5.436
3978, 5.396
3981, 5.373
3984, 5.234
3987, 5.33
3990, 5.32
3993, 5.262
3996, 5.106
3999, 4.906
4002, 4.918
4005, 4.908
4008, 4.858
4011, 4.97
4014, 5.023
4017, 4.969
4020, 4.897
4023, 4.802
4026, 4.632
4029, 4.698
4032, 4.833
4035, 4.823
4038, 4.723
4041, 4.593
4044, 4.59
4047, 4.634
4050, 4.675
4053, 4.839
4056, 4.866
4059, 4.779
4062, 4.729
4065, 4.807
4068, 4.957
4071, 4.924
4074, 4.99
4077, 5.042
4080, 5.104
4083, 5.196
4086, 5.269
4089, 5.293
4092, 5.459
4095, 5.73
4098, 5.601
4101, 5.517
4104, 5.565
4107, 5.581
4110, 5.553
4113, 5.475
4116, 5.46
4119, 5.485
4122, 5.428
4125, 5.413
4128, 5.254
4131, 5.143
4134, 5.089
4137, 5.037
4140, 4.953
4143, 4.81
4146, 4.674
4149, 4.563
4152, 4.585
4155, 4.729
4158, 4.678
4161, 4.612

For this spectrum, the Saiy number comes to 0.716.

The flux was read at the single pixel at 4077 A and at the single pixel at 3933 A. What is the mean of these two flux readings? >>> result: 5.19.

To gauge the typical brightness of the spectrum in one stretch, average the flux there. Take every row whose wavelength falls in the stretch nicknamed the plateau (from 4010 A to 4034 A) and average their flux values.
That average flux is 4.85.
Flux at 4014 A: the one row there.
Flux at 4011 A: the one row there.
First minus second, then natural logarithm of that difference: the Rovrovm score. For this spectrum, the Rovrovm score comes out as -2.9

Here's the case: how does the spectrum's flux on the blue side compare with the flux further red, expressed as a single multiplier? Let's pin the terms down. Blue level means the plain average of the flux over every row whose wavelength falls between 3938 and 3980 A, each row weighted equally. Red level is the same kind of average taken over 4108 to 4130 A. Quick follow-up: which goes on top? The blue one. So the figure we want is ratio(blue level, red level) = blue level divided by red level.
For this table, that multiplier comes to 1.02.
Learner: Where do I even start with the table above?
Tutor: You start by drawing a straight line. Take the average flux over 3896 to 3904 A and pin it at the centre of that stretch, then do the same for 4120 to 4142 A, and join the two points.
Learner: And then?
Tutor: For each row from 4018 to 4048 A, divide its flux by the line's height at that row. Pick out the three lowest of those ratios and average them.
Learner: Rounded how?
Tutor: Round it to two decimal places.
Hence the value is 0.86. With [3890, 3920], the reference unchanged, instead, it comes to 0.99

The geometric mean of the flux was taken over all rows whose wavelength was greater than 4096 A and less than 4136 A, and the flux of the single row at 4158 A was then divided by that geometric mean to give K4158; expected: 0.86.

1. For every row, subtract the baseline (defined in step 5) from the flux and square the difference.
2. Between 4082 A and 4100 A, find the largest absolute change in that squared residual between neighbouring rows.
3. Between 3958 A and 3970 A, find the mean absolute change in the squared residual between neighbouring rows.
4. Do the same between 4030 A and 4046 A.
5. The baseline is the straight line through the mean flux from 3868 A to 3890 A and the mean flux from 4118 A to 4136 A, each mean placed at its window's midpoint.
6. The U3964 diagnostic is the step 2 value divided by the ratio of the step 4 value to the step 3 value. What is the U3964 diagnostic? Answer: 0.02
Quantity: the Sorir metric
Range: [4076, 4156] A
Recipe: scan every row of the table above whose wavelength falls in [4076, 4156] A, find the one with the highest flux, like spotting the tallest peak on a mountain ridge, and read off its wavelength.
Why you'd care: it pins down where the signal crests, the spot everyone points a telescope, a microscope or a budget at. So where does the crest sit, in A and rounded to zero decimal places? 4095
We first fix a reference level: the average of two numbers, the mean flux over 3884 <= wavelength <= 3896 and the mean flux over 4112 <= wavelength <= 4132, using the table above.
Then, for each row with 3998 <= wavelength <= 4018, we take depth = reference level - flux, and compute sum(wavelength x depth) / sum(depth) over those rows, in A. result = 4007.7 A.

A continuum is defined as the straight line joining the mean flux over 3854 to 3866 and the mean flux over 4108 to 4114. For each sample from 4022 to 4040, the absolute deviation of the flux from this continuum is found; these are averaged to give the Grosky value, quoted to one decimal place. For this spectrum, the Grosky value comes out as 1.0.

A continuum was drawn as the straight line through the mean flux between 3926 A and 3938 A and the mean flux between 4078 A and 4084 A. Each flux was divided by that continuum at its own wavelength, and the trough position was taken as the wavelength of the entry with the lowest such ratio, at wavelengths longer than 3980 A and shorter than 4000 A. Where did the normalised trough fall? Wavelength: 3999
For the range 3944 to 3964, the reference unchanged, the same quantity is 3945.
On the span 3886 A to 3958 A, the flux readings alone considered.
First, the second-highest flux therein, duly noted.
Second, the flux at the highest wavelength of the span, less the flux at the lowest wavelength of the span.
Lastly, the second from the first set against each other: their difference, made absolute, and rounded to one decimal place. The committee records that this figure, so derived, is 6.4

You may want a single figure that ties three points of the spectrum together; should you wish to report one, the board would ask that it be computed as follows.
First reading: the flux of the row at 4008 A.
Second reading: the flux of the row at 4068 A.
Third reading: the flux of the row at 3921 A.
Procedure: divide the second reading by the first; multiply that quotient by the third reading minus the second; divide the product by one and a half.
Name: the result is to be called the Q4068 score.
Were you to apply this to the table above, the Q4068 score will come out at 0.34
